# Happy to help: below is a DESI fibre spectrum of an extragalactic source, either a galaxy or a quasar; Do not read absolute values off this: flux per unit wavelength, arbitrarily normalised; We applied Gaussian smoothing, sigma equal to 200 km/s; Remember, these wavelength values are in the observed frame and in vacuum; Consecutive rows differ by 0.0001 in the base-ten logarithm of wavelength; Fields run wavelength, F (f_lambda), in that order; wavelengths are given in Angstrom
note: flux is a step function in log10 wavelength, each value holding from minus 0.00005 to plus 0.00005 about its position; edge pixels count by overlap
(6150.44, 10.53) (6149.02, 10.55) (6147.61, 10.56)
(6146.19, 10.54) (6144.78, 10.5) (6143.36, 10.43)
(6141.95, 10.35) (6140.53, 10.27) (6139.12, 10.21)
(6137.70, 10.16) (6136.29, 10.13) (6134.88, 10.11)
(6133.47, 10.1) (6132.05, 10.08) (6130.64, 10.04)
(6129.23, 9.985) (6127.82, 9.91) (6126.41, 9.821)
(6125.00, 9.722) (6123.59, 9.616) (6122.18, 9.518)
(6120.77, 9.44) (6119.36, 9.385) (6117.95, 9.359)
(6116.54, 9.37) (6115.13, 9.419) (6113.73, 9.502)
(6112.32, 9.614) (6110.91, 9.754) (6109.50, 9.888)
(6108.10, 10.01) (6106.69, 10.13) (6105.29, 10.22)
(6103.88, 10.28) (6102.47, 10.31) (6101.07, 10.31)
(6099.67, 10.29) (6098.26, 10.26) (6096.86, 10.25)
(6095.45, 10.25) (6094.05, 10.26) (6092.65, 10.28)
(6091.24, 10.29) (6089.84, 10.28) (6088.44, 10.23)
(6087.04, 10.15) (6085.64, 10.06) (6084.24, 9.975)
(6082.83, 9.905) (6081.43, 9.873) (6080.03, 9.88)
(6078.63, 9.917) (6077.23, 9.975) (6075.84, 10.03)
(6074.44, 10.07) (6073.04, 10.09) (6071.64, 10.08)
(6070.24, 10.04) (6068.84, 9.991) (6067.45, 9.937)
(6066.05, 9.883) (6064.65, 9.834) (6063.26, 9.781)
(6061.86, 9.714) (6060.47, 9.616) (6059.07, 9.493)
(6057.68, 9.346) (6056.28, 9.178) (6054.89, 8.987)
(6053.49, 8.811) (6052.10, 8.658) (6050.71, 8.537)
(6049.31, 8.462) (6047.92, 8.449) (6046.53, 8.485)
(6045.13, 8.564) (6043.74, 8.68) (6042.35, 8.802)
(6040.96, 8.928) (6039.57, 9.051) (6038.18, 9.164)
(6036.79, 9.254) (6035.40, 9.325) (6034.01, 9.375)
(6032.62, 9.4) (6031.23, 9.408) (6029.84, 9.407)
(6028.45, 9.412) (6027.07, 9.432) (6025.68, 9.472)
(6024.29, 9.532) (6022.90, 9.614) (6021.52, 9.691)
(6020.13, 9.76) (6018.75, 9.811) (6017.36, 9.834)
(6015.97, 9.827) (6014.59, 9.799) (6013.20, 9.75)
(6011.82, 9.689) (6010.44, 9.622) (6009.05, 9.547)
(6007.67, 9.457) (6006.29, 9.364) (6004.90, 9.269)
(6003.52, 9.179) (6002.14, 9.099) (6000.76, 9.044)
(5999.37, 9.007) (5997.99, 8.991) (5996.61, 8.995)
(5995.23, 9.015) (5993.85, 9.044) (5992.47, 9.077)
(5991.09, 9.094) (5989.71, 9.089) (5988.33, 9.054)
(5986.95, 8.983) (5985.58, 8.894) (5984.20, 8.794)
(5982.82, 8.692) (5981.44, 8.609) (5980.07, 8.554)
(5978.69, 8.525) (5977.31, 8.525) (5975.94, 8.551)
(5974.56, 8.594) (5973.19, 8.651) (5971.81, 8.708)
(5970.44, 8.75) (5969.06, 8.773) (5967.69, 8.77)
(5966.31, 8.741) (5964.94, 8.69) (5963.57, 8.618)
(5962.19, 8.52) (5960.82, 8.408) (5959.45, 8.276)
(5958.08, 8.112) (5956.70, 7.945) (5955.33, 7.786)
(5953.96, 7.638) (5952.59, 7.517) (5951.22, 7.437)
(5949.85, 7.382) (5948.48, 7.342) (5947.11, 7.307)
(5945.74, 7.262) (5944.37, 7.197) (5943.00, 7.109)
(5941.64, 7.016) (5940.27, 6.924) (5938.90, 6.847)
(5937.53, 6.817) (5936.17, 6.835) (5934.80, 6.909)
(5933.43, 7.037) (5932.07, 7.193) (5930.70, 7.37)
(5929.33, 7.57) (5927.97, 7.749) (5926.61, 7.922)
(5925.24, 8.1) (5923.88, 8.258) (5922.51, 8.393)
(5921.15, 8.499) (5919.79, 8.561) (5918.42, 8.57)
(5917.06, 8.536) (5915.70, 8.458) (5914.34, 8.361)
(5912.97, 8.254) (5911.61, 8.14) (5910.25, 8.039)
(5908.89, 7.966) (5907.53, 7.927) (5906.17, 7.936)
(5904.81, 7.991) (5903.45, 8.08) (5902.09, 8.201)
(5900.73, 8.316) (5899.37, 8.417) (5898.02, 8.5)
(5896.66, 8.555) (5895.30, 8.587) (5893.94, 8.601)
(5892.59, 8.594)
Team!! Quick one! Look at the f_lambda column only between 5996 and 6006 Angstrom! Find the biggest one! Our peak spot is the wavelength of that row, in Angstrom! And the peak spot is 6004.90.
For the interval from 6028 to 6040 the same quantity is 6028.45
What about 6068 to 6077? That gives 6073.04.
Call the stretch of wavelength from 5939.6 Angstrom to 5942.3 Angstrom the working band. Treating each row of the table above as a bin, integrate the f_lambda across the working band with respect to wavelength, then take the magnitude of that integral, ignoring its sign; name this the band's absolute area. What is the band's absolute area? 19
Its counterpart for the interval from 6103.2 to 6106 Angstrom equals 29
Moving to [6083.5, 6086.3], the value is 28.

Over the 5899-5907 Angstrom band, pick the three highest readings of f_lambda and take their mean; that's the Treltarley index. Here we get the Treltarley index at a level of 8.3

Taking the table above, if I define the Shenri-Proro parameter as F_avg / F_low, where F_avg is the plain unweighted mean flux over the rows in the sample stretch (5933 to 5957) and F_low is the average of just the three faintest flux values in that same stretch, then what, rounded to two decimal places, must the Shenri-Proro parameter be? 1.06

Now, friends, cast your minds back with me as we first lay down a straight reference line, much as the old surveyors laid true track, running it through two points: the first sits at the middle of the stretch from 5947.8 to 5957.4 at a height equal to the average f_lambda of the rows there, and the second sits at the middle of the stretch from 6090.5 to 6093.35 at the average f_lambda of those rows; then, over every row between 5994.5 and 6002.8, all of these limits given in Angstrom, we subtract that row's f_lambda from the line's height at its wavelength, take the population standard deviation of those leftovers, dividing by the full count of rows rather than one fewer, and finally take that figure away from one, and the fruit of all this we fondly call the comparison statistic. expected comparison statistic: 0.97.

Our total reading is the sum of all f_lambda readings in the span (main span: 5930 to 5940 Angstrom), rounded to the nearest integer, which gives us 49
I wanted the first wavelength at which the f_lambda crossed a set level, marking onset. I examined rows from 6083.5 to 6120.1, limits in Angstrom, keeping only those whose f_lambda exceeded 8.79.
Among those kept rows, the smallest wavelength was 6084.24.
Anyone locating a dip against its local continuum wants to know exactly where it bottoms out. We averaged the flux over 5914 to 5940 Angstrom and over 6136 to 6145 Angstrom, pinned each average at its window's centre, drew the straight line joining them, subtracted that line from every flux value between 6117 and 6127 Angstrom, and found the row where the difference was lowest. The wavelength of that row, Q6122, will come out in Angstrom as 6117.95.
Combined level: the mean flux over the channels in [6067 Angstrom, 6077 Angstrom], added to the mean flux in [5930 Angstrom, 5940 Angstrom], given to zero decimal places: 17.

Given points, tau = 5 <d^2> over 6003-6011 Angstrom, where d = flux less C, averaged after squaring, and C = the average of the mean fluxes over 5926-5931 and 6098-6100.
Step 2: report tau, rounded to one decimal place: 1.1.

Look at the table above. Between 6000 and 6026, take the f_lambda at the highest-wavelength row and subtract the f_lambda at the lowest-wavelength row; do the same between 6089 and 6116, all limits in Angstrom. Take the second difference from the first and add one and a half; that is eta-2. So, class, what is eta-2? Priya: 2.8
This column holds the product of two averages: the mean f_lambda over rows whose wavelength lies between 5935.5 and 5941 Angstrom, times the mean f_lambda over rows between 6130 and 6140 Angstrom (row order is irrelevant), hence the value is 69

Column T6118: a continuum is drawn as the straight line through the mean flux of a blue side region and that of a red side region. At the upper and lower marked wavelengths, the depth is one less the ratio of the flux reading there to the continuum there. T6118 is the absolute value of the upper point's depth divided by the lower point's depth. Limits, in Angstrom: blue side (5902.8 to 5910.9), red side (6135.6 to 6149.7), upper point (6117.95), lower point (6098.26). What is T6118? 2.21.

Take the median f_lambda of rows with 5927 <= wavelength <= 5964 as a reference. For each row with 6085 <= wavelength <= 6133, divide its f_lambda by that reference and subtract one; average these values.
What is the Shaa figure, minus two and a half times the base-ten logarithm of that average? 1.14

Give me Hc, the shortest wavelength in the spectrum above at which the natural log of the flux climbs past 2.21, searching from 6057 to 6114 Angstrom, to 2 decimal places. 6057.68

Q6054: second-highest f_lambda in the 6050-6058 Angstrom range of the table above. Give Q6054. 9.178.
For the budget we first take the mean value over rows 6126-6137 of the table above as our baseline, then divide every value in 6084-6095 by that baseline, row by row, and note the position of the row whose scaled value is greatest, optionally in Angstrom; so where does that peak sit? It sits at 6091.24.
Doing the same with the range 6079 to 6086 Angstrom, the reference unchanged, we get 6085.64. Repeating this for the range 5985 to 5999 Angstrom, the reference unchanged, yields 5991.09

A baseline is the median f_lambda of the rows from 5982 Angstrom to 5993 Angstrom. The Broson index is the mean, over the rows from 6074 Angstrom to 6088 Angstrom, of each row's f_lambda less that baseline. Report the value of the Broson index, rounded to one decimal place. 1.0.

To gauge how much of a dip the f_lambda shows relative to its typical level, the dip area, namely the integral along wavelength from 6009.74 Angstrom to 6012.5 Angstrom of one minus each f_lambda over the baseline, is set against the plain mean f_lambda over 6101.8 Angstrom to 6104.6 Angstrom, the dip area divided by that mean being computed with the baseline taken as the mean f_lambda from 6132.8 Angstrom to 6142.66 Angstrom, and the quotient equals 0.014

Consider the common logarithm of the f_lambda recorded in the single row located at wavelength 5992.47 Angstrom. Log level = 0.96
